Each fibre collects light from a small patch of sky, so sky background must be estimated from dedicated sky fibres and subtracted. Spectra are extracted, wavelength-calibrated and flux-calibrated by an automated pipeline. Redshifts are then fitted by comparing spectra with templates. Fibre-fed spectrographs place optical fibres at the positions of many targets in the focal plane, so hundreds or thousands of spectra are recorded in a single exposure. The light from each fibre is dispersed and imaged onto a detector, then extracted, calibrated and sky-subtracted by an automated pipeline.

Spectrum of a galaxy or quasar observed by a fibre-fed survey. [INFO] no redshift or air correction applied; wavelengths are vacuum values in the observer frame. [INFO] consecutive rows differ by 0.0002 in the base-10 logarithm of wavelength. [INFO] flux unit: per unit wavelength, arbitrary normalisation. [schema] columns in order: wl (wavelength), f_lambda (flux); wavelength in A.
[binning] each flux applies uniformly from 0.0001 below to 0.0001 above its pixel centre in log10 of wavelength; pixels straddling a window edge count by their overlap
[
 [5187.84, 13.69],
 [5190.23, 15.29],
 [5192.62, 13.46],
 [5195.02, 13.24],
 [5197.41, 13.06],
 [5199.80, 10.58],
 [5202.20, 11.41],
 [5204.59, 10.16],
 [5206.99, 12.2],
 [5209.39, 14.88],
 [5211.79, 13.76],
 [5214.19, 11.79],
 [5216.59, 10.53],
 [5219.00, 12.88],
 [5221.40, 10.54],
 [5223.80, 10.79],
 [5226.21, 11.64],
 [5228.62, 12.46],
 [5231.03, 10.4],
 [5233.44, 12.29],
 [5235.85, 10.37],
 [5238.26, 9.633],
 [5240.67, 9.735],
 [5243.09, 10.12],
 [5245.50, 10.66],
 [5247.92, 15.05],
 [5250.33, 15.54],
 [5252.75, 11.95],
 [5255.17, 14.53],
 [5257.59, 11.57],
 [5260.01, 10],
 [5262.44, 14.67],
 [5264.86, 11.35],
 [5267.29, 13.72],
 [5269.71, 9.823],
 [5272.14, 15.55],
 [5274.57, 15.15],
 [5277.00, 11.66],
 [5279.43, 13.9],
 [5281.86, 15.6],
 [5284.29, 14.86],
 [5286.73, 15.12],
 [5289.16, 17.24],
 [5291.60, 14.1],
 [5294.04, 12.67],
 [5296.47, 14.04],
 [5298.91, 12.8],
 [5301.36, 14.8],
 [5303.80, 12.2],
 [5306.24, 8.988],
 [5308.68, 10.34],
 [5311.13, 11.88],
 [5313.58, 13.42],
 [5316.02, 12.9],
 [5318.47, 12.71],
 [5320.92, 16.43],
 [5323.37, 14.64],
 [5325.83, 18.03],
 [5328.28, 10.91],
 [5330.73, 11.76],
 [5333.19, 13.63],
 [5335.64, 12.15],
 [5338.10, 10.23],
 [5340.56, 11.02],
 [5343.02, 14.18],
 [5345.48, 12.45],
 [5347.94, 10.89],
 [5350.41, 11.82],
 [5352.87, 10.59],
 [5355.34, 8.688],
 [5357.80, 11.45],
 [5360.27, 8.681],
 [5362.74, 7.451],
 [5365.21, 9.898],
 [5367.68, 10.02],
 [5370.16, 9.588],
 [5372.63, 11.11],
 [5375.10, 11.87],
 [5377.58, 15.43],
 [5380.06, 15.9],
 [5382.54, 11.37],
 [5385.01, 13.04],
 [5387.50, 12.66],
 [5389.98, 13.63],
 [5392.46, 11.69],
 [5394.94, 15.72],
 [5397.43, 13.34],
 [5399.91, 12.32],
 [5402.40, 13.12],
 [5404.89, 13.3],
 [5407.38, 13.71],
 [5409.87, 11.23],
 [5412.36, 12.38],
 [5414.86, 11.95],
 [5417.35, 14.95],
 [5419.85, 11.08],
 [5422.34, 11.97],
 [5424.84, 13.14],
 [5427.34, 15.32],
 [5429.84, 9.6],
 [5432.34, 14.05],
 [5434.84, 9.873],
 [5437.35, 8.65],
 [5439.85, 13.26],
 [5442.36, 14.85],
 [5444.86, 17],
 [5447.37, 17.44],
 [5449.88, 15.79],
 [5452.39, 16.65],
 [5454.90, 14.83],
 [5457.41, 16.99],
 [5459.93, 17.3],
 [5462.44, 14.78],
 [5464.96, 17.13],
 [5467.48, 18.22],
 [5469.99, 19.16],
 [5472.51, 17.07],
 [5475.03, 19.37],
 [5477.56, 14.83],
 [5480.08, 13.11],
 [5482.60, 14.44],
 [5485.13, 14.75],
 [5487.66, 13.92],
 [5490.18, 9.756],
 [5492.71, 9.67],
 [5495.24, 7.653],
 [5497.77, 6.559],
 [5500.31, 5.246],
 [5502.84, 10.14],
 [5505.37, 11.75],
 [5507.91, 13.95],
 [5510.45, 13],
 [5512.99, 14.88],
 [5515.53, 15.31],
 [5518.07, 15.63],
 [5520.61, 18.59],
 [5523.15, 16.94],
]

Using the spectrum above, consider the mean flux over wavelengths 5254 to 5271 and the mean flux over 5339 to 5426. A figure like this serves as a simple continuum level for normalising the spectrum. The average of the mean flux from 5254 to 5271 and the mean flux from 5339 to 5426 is 12.14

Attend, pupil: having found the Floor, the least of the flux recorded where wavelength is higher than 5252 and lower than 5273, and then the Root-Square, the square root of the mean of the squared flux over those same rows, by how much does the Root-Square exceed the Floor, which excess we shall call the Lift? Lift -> 2.9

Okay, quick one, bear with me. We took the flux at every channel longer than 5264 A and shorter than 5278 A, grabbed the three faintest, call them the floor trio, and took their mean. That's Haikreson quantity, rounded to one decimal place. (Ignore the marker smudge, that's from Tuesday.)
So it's 10.9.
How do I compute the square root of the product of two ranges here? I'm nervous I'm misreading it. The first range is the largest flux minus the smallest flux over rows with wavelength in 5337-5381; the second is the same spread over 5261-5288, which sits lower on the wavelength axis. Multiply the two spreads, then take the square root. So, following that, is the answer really 7.0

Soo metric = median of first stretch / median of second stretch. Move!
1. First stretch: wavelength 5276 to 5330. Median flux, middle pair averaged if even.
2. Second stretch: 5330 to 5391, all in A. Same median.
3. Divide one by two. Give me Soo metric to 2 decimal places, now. 1.19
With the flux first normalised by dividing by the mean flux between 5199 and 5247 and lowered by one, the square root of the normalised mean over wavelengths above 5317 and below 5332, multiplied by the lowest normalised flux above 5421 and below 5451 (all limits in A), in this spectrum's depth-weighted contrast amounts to -0.12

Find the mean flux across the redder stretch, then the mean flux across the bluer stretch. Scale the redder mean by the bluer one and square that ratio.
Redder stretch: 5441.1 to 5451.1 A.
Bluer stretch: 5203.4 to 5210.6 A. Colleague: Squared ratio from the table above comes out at 1.7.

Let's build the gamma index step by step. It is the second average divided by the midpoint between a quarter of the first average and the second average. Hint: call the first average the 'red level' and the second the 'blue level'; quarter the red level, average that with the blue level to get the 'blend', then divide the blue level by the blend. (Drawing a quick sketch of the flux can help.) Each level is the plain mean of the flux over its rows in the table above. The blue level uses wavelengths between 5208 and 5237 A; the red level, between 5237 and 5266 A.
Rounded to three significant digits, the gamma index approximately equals 1.59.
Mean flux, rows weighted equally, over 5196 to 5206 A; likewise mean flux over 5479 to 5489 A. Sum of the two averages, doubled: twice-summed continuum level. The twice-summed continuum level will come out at 51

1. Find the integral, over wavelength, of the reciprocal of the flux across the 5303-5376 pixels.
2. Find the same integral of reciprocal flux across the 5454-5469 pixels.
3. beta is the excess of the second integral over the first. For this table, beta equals -5.6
